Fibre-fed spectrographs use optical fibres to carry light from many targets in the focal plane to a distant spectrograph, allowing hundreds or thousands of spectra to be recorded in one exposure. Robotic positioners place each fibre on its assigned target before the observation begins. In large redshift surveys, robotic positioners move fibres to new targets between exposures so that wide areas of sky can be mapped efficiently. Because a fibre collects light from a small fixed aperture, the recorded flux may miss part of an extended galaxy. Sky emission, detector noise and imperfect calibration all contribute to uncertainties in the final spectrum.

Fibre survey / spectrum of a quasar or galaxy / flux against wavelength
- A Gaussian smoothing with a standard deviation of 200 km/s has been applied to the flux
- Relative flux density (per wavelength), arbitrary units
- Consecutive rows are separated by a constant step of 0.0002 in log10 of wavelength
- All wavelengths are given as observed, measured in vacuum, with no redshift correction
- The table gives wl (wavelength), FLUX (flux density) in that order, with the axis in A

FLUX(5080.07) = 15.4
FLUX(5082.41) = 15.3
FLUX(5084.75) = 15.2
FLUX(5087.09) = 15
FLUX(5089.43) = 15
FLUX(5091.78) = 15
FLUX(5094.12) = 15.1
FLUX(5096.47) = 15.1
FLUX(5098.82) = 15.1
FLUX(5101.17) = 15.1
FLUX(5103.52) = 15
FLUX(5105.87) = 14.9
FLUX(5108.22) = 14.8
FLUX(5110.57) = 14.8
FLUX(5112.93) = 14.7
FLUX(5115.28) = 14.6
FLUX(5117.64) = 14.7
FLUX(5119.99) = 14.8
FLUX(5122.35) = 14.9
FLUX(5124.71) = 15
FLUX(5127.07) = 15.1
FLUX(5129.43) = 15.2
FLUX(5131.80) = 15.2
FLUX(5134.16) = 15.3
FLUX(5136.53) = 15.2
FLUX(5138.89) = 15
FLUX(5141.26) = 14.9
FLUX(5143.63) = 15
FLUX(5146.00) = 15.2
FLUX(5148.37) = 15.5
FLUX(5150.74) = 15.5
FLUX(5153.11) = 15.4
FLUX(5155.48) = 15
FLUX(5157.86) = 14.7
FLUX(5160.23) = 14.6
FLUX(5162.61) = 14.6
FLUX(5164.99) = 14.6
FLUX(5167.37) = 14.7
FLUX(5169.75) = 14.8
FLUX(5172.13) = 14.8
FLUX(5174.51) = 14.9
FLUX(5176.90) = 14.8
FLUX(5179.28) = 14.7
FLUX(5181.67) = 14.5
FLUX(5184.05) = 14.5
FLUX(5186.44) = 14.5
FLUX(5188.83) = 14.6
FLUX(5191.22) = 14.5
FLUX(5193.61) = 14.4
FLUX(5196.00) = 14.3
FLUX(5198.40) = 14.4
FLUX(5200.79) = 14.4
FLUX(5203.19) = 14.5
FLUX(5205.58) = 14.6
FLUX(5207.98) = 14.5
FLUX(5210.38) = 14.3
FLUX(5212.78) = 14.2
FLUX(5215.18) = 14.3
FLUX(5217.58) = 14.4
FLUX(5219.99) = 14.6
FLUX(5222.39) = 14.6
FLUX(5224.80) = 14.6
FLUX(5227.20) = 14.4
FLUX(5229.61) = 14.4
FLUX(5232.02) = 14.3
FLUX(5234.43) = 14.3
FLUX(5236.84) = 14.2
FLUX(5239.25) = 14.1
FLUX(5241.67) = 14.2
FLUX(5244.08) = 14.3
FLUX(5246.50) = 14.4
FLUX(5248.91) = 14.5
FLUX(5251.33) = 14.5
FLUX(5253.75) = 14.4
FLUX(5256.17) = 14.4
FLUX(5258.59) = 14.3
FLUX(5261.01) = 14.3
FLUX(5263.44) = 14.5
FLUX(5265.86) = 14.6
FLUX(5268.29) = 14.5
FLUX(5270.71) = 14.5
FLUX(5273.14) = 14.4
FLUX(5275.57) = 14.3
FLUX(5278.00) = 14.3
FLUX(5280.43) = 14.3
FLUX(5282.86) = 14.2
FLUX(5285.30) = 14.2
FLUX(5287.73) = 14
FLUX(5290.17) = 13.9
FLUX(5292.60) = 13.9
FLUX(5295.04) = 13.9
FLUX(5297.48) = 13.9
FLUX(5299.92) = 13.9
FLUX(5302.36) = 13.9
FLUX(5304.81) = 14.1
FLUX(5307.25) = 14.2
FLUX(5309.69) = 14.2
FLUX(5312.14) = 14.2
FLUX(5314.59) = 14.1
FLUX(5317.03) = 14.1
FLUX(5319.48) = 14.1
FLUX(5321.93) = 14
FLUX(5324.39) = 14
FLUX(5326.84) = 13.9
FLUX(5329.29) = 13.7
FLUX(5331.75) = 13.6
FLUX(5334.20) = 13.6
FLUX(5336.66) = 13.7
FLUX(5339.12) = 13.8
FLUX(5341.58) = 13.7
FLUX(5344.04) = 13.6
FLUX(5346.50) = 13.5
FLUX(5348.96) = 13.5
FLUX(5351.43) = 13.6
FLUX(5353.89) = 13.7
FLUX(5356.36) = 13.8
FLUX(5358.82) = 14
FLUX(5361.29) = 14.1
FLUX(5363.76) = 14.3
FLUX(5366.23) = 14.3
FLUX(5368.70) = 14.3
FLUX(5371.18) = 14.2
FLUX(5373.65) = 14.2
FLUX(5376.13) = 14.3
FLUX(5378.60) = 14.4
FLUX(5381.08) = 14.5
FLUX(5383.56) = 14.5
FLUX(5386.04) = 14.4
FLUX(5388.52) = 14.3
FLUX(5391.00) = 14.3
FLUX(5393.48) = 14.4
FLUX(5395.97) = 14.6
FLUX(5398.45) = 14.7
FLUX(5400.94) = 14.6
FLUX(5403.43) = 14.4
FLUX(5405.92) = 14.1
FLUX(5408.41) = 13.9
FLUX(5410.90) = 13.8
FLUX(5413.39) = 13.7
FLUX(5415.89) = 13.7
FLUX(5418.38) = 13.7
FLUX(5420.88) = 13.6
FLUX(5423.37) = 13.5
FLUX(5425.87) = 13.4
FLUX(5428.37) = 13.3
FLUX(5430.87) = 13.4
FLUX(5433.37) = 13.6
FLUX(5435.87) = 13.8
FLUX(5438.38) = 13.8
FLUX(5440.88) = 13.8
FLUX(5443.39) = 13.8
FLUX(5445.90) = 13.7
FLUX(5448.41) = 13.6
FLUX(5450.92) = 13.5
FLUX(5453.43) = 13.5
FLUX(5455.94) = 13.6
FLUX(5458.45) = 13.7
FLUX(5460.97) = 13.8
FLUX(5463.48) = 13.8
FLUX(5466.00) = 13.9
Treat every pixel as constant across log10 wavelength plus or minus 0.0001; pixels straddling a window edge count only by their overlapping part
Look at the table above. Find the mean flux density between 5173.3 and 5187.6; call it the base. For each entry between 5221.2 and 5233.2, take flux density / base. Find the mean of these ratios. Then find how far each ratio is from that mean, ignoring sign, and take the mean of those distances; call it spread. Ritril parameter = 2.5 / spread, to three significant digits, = 327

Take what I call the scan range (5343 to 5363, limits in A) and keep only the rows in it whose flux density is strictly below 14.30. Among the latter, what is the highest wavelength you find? 5361.29 A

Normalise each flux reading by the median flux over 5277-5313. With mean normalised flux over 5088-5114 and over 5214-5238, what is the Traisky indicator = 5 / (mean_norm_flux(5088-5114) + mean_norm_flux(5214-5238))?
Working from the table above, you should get 2.40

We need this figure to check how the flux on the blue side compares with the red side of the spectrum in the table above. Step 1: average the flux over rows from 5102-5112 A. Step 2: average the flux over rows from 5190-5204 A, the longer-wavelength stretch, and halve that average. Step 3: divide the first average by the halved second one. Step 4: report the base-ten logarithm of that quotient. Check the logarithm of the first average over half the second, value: 0.315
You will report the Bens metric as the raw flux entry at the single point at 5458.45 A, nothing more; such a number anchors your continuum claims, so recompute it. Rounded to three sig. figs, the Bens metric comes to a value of 13.7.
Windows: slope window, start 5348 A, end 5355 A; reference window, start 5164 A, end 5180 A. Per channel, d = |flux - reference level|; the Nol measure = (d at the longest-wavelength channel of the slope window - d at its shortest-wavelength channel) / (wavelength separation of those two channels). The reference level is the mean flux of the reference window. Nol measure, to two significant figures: -0.041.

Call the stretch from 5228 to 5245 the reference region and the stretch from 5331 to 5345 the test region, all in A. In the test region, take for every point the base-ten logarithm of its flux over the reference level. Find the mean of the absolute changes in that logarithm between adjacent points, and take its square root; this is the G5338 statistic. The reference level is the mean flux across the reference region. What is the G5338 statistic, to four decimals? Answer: 0.0504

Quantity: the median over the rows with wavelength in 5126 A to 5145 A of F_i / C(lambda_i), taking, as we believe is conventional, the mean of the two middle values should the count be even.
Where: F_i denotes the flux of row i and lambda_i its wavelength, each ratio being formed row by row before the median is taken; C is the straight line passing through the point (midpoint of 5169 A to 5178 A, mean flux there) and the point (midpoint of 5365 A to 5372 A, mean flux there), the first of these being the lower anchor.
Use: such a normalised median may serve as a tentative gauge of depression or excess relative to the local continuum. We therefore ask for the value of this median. 1.01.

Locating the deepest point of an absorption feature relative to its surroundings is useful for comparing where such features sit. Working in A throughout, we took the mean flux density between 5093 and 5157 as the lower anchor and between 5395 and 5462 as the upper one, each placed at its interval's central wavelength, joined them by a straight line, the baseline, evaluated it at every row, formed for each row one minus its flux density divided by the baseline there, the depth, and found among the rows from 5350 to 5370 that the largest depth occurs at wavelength 5351.43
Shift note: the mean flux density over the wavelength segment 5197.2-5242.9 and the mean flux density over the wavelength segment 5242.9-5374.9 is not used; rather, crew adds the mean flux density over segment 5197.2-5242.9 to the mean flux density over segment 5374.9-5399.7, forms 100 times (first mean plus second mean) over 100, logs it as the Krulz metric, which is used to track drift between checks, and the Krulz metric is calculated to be 28.8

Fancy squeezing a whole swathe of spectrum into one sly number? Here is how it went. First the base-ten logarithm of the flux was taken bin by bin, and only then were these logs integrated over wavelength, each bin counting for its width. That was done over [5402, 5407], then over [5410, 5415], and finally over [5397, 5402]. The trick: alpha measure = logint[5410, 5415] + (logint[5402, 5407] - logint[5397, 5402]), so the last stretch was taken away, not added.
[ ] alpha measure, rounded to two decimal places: 5.62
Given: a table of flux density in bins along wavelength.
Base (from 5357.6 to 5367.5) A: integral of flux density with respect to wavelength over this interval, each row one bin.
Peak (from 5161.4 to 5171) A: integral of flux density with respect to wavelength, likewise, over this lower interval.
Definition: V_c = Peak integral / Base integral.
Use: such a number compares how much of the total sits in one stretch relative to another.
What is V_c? 1.00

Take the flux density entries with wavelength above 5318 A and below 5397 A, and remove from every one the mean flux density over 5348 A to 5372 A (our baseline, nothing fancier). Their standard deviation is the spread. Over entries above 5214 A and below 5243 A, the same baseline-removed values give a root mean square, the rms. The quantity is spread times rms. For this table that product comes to 0.14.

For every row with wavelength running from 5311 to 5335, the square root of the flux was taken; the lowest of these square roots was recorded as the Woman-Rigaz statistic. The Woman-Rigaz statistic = 3.69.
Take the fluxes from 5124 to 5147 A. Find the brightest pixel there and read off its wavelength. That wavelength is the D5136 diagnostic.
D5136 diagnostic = 5134.16 A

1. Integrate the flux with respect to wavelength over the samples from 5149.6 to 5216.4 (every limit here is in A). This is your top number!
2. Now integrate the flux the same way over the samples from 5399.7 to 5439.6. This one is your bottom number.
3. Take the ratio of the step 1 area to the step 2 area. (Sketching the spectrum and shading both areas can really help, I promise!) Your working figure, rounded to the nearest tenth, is 1.8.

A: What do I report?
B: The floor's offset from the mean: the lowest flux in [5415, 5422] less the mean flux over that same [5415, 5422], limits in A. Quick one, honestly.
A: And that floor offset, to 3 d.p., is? -0.067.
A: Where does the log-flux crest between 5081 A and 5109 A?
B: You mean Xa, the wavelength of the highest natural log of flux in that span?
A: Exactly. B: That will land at 5082.41 A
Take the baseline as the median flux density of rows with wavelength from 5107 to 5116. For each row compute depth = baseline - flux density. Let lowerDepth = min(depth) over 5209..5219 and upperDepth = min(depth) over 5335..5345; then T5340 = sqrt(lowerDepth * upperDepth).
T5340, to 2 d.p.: 0.58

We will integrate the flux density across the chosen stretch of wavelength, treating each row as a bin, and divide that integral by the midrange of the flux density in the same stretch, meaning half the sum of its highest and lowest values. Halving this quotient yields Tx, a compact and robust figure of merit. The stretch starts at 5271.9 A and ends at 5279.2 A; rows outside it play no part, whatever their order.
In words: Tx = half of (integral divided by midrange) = 3.64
